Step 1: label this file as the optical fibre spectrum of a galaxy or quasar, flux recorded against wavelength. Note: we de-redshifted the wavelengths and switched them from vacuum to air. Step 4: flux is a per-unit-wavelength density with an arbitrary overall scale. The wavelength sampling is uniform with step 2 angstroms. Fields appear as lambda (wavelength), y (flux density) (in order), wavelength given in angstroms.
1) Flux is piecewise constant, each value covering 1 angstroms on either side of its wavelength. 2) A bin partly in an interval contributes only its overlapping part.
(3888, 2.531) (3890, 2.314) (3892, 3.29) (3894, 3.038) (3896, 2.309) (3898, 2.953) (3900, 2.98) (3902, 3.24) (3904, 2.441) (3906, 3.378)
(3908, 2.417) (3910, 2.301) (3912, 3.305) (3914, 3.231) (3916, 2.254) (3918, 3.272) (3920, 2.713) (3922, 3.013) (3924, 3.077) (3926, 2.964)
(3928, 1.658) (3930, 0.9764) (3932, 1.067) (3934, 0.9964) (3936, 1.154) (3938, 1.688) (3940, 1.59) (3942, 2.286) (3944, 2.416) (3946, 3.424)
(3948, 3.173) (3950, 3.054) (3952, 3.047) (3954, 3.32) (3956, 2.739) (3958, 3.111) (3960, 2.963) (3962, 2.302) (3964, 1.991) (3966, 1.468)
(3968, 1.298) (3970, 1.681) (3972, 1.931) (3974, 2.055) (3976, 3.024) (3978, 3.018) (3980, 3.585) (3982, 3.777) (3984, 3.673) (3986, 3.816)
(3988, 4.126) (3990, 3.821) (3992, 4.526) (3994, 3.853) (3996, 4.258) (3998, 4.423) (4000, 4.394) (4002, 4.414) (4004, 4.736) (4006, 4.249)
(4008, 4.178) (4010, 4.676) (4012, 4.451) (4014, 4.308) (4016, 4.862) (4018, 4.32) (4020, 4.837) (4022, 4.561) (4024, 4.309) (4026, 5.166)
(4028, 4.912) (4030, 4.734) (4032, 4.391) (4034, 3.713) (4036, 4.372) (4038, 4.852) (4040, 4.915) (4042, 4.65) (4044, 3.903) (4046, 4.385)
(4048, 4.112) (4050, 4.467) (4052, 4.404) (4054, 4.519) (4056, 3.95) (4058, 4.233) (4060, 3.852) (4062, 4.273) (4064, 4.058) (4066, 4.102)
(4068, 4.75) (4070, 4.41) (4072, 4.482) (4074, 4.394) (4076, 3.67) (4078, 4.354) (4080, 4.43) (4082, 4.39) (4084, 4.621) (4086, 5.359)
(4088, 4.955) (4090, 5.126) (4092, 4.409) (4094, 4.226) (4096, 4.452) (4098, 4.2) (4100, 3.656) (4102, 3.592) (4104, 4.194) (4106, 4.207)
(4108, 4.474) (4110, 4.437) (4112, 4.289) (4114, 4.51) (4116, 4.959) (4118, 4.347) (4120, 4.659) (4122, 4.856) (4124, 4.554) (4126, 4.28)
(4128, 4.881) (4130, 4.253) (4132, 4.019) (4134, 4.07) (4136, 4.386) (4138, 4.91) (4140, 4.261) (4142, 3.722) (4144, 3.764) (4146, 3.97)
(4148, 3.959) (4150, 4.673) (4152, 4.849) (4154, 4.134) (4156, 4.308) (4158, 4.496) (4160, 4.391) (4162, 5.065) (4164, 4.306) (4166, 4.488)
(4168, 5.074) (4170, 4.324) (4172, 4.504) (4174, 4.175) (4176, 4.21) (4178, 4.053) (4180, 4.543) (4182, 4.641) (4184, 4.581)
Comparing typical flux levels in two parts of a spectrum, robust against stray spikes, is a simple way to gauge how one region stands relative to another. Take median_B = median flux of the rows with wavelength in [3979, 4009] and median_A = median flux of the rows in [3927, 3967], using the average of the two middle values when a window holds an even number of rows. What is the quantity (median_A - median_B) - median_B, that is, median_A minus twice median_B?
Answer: -6.1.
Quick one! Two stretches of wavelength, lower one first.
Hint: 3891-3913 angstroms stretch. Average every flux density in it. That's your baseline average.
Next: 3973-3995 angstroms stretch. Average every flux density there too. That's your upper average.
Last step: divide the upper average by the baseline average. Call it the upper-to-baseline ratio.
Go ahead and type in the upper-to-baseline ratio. 1.2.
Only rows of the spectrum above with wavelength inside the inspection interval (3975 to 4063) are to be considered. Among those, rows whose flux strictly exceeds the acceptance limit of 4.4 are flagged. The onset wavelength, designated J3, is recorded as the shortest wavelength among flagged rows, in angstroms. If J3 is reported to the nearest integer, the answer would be 3992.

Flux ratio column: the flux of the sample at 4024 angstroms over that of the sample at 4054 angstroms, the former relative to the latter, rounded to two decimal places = 0.95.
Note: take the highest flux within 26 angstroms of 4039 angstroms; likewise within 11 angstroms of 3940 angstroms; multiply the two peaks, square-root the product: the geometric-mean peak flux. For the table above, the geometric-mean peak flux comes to 4.21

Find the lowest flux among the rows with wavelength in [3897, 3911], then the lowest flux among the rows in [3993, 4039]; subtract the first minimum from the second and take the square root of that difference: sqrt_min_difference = 1.19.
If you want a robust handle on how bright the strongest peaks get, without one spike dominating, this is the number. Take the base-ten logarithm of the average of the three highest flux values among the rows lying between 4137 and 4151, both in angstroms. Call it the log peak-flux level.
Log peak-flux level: 0.664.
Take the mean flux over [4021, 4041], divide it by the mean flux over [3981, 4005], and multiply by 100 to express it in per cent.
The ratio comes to 111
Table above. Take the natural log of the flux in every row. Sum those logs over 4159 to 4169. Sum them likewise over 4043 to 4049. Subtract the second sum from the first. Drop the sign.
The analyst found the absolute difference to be 3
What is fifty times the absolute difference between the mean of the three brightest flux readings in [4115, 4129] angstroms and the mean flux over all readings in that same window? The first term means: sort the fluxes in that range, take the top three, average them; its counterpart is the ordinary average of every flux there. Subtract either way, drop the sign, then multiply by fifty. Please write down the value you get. 12.5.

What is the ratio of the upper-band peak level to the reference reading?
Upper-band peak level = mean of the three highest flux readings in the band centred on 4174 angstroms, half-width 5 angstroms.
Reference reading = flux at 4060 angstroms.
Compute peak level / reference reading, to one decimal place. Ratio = 1.1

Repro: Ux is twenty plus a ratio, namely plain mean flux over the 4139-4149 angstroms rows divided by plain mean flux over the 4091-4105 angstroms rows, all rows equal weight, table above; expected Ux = 20.96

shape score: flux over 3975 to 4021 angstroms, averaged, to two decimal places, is 4.14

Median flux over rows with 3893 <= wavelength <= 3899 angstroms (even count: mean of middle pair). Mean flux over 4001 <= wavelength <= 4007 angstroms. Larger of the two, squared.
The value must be 19.9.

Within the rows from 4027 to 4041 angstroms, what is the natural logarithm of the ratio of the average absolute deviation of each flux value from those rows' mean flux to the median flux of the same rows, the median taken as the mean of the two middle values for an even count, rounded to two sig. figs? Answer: -2.6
